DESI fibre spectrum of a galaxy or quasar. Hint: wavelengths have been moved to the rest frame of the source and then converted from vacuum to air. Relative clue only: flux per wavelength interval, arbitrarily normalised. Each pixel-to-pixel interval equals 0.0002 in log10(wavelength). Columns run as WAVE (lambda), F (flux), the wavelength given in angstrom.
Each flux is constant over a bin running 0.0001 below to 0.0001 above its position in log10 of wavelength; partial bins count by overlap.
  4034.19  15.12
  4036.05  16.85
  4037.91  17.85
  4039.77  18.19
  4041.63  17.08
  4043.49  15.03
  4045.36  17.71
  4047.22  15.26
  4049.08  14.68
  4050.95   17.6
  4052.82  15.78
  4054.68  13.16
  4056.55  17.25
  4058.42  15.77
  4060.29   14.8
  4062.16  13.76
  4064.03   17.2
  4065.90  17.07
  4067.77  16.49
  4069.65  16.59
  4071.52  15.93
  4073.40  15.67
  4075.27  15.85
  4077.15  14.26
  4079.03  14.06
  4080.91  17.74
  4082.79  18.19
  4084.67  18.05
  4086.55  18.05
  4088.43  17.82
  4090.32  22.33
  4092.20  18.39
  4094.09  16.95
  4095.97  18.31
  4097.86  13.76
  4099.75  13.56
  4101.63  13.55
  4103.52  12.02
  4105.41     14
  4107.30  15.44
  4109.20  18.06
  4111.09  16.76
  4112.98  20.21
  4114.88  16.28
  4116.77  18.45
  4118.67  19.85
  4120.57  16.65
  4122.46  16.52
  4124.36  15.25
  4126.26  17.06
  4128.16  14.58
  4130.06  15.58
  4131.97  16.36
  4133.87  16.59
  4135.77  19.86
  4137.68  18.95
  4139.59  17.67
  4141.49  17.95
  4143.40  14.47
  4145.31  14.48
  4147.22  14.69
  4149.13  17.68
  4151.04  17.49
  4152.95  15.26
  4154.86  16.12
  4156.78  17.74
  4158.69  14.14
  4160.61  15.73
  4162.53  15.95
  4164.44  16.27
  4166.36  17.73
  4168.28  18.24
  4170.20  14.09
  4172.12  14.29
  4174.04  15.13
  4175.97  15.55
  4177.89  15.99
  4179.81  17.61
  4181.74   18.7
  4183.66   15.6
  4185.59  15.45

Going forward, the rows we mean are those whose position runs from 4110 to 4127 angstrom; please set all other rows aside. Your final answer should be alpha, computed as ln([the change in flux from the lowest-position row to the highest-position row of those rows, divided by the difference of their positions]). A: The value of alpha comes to -3.9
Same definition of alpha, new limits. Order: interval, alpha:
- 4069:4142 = -4.0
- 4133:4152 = -2.9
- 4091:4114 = -2.4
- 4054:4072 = -1.8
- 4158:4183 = -1.6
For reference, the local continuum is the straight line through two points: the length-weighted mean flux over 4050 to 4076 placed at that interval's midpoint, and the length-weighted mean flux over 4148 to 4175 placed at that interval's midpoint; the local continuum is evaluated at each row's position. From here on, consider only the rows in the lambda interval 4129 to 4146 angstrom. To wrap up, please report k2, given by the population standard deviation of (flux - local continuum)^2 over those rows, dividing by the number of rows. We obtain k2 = 4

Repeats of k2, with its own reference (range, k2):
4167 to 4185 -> 2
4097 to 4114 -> 6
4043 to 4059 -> 2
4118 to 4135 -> 4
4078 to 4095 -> 12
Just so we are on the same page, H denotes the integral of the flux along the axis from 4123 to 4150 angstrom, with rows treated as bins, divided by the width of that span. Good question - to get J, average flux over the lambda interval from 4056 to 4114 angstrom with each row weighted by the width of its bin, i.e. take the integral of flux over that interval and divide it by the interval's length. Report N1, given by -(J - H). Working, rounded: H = 16.5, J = 16.4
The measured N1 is 0.1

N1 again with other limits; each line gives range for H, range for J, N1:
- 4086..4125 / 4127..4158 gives 0.2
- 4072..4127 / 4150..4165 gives 0.6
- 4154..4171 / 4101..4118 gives 0.0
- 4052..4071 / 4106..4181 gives -0.8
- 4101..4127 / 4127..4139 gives -0.5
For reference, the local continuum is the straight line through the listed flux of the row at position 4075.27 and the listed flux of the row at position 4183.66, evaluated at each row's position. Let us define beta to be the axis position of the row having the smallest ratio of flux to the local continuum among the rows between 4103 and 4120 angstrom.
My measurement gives 4103.52 angstrom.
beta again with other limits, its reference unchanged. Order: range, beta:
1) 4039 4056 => 4054.68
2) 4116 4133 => 4128.16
